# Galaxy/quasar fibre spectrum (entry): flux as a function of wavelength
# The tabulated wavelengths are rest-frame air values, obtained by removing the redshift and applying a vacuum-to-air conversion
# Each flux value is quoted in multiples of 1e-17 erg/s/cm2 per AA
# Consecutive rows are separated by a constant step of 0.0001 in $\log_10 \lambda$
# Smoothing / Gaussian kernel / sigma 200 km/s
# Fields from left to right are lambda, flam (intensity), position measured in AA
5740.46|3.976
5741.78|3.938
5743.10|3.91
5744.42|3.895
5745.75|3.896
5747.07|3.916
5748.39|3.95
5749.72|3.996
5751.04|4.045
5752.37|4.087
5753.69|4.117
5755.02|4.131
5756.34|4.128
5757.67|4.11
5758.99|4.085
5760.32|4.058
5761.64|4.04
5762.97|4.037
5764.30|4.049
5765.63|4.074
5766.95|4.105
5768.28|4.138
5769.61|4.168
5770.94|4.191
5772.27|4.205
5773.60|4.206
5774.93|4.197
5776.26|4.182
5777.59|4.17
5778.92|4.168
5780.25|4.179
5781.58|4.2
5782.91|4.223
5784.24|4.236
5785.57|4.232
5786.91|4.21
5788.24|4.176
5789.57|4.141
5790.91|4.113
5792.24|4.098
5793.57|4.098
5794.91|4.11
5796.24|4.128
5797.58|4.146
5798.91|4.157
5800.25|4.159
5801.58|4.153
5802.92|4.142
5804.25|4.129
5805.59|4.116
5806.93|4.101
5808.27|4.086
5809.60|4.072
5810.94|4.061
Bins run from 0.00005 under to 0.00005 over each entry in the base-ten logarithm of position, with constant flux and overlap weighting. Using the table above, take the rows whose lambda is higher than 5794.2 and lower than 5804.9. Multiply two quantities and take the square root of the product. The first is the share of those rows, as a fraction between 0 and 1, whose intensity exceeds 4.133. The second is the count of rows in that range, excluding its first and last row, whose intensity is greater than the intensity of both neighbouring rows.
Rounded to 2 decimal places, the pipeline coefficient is 0.79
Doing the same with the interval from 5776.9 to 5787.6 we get 1.00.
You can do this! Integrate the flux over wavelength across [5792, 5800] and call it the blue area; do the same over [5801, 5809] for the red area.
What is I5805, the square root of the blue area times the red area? 33.0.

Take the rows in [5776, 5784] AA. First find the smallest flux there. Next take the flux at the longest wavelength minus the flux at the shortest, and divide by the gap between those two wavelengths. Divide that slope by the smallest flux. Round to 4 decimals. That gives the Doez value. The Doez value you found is 0.0015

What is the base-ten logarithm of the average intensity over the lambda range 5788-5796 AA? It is 0.615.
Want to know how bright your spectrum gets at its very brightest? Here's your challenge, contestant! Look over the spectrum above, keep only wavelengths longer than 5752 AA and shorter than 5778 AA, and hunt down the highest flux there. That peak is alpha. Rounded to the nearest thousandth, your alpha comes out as 4.206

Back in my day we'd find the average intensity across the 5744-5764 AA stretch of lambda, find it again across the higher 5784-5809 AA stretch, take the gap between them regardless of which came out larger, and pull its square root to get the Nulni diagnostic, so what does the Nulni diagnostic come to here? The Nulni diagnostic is 0.33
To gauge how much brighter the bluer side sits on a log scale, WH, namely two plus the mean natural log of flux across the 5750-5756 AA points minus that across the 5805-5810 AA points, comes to 2.00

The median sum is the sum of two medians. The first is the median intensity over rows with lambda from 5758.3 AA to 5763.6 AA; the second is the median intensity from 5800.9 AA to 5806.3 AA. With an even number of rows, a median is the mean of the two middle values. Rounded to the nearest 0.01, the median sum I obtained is 8.18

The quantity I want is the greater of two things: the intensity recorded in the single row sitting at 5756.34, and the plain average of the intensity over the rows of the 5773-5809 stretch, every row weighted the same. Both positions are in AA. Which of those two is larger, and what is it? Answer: 4.16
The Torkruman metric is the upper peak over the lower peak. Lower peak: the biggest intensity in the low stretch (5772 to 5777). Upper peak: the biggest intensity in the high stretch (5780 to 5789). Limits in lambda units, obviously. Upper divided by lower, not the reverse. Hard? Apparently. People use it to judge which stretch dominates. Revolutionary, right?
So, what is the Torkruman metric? 1.007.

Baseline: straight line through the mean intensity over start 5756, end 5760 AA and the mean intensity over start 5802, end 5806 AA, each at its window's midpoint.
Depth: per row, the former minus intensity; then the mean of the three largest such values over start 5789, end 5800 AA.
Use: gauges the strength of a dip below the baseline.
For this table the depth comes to 0.02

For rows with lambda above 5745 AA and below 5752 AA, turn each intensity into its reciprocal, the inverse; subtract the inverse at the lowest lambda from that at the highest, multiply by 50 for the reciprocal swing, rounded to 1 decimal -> -0.5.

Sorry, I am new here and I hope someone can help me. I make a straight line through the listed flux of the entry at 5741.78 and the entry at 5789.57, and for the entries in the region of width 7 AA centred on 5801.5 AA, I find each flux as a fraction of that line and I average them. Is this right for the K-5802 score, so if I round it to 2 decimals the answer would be 0.99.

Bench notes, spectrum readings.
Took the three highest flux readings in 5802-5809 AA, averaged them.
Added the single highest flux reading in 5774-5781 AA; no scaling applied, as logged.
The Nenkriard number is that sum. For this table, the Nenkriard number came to 8.33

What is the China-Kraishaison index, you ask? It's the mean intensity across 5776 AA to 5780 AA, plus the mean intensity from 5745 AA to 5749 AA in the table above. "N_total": 8.094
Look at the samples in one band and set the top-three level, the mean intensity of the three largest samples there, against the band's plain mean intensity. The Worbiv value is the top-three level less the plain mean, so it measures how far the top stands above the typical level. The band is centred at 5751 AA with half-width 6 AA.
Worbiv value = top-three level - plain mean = 0.10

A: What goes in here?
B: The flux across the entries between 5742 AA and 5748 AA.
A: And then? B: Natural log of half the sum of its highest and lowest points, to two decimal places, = 1.36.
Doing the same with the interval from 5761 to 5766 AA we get 1.40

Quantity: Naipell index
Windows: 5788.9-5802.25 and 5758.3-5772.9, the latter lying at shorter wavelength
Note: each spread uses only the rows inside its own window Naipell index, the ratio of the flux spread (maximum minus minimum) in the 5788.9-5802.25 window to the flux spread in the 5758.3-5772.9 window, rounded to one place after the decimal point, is 0.4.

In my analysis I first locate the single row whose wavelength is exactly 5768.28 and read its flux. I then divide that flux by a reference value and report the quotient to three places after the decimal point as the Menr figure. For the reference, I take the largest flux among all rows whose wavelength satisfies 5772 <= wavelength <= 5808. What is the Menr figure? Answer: 0.977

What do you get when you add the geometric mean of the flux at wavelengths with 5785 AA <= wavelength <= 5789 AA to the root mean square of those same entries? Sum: 8.41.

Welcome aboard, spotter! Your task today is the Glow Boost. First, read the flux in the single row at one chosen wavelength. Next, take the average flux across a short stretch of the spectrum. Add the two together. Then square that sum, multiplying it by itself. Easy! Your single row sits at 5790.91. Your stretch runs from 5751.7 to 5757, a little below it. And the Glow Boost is 67.7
